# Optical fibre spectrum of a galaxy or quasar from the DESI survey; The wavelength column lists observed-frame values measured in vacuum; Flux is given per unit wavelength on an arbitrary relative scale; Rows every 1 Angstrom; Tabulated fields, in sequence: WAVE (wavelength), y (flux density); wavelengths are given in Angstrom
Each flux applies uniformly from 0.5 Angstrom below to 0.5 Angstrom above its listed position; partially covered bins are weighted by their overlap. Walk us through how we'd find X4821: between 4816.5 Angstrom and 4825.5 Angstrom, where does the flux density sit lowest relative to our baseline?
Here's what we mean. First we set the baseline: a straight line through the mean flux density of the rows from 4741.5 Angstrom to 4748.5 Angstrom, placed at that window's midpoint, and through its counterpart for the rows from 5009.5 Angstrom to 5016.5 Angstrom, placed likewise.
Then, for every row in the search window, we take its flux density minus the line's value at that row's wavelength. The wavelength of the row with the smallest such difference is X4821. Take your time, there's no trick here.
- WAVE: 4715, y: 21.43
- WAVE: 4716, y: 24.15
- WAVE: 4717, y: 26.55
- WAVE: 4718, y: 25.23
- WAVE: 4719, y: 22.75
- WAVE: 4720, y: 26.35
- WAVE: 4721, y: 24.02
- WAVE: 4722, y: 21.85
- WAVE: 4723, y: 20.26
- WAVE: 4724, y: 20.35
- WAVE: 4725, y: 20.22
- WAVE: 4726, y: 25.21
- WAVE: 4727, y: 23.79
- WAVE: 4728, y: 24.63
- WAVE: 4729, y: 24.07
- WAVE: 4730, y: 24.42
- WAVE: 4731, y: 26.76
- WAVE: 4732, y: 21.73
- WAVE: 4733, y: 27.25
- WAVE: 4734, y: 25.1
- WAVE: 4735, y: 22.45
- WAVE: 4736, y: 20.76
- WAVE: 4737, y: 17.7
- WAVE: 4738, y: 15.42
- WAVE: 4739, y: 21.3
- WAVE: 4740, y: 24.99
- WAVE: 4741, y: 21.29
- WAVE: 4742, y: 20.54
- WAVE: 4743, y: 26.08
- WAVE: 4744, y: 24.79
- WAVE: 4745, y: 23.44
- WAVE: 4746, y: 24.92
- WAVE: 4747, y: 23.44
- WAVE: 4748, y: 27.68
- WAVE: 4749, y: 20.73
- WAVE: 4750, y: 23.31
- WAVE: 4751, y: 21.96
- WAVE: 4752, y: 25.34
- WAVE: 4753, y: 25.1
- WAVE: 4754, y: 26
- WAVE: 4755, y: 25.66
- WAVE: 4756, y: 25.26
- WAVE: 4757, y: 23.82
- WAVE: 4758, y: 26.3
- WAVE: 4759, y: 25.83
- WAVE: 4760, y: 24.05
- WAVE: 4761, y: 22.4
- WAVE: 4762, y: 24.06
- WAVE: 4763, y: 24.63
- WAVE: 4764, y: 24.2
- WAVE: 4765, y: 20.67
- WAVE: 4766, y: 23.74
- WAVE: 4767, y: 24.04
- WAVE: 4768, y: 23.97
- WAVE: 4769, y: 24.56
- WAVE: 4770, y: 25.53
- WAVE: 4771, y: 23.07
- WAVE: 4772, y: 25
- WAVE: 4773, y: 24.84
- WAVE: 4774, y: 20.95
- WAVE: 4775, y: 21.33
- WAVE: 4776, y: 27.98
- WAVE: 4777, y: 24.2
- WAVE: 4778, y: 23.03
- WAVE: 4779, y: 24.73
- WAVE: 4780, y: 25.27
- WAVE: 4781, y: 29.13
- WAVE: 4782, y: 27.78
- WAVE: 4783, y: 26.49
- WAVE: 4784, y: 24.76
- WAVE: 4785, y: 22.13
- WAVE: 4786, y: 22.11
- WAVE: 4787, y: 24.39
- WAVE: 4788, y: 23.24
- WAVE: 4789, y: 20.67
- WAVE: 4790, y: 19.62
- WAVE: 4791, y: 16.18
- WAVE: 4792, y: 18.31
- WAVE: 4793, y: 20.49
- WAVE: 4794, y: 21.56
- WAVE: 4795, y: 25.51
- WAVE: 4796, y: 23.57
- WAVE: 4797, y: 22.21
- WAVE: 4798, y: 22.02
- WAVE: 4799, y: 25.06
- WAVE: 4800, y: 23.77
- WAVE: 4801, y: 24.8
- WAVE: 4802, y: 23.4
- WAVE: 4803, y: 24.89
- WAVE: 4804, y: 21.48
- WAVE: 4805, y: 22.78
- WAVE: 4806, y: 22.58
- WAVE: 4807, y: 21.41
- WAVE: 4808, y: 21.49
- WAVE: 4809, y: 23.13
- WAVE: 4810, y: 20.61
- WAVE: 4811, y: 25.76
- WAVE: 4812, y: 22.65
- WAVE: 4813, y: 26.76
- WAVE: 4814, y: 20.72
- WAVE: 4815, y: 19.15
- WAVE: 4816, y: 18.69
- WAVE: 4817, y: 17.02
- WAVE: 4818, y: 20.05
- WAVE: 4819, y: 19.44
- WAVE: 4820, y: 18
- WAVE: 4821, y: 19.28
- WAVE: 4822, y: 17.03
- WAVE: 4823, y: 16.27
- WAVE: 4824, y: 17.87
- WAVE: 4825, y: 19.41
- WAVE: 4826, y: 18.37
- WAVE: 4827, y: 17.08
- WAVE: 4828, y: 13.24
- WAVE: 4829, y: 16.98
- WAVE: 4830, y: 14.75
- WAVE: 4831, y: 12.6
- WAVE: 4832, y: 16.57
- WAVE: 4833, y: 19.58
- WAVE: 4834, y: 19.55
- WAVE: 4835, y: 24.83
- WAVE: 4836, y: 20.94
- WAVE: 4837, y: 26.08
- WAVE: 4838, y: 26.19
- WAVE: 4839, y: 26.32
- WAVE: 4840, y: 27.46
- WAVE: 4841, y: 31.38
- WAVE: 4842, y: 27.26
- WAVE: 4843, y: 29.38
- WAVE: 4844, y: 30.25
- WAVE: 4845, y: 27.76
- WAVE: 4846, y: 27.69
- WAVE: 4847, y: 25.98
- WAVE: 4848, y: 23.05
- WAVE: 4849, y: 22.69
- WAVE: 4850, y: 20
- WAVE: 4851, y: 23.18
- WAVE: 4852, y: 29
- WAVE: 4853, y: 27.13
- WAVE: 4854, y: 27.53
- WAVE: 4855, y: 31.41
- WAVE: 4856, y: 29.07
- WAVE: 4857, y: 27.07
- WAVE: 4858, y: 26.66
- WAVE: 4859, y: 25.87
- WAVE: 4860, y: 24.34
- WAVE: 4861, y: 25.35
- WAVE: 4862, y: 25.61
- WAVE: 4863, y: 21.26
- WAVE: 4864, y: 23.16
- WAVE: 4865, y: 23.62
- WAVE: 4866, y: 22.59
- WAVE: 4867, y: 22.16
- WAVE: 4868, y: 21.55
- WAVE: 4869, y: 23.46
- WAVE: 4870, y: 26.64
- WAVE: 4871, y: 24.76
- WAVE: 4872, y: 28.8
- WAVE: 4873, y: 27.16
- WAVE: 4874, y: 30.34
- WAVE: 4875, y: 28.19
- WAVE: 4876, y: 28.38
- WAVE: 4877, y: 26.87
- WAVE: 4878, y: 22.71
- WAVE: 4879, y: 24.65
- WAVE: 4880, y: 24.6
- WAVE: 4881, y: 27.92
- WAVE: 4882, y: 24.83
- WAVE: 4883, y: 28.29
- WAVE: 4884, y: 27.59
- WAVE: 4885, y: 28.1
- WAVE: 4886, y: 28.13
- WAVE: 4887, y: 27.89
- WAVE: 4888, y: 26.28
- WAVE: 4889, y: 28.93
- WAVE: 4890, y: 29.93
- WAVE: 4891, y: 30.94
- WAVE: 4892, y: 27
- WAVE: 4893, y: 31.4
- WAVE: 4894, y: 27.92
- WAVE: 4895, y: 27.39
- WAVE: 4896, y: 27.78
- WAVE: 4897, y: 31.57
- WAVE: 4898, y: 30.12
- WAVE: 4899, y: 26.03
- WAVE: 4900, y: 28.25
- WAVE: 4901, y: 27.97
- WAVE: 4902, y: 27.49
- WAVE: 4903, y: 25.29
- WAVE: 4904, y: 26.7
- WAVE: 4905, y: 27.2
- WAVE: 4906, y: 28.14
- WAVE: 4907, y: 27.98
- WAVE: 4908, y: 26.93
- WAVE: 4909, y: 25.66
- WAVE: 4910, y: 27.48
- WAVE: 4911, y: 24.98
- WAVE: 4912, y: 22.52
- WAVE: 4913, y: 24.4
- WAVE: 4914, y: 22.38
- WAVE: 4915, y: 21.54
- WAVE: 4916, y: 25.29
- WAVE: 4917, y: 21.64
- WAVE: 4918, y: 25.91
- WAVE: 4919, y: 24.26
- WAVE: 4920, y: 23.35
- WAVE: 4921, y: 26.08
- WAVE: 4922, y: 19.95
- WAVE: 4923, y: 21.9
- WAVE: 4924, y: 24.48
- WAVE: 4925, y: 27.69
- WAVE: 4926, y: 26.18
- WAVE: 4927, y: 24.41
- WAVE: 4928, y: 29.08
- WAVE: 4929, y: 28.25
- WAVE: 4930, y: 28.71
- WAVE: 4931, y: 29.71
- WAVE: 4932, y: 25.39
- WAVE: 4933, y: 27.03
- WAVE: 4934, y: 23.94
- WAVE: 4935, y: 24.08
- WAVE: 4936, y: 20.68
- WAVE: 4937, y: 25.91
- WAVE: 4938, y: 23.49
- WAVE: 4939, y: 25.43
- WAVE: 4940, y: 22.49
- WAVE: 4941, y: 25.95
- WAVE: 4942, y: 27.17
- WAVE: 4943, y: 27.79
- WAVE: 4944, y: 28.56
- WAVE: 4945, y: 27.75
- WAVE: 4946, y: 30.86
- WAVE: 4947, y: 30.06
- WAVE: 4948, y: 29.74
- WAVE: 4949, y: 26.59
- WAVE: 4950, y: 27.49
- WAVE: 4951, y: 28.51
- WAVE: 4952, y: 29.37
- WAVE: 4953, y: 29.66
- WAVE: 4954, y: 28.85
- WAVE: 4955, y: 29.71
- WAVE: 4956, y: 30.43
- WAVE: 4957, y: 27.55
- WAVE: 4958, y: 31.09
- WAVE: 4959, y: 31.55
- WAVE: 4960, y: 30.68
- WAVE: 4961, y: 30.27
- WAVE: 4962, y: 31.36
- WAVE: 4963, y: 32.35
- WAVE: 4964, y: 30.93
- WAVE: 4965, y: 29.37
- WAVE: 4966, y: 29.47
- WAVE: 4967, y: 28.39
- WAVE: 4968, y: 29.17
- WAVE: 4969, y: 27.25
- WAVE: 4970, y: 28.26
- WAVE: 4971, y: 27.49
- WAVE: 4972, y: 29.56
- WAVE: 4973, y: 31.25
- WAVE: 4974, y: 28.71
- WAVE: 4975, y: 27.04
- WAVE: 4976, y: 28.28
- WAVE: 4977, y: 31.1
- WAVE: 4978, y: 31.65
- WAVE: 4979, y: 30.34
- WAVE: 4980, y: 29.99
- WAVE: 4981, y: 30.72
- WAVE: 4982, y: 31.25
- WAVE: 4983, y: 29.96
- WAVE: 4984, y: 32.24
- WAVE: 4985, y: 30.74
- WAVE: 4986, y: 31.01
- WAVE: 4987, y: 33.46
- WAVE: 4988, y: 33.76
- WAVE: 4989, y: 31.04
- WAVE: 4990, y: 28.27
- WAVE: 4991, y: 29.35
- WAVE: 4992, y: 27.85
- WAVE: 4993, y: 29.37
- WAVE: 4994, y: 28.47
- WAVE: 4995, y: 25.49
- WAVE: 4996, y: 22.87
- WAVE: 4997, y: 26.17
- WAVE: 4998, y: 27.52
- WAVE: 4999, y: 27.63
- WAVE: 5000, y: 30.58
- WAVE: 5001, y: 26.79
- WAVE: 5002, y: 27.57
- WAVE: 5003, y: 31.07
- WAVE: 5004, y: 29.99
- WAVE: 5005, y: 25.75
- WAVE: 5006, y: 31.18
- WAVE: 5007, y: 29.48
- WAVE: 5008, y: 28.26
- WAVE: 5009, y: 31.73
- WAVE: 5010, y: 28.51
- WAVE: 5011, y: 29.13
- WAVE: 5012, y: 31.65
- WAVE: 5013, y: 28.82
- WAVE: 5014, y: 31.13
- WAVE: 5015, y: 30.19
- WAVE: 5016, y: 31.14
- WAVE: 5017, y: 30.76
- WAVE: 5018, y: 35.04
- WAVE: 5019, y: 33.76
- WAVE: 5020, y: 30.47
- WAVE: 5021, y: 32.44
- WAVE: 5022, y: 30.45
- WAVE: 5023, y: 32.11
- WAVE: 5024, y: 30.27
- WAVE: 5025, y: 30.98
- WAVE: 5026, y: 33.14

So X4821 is 4823 Angstrom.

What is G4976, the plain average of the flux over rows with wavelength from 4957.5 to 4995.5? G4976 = 30.0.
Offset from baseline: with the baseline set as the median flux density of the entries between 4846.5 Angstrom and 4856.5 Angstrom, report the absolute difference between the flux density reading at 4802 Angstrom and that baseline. 3.2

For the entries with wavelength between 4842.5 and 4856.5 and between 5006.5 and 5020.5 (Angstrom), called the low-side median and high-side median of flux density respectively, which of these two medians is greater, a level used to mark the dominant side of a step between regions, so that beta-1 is 31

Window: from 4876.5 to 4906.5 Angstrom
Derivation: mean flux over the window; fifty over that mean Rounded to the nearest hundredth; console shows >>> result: 1.81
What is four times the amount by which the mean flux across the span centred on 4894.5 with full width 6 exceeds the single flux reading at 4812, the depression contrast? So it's 25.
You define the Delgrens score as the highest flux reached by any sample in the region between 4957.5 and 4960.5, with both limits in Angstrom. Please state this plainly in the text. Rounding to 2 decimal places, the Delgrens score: 31.55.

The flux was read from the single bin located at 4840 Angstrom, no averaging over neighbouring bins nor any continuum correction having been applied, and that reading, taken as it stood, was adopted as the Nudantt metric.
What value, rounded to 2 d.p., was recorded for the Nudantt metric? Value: 27.46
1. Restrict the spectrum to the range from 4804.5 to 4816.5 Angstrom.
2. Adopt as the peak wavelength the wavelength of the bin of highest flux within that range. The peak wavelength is 4813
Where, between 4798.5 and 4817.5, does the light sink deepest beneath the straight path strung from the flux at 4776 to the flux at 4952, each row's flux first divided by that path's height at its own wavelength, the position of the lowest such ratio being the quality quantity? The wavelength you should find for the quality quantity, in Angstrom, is 4817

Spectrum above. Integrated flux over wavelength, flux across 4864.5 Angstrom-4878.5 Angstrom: 357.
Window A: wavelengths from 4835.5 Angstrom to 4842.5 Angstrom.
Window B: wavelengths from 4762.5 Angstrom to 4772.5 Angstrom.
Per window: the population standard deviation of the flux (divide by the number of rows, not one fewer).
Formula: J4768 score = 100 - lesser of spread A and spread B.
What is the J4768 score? 98.7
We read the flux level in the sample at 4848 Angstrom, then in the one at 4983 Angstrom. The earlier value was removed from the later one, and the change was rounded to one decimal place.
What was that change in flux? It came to 6.9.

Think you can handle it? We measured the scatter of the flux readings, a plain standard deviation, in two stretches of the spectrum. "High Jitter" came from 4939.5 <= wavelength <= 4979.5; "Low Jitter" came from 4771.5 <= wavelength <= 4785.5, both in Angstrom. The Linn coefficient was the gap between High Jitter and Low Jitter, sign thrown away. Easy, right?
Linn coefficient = 0.5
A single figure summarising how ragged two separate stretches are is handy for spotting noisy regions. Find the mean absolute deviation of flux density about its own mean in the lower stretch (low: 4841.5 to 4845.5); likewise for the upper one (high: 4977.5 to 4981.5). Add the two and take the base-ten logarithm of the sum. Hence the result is 0.22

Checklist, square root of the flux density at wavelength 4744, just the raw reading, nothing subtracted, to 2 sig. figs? 5.0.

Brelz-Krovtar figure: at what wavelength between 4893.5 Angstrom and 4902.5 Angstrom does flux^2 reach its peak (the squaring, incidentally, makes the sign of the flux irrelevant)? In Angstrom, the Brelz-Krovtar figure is 4897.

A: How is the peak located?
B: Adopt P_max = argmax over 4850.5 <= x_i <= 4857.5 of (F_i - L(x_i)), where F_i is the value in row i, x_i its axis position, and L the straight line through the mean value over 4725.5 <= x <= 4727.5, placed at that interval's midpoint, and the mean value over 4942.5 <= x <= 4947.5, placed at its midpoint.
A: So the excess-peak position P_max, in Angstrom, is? 4855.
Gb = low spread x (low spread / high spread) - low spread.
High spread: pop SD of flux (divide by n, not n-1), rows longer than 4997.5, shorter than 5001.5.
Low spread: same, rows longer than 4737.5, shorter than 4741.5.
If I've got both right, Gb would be 4.7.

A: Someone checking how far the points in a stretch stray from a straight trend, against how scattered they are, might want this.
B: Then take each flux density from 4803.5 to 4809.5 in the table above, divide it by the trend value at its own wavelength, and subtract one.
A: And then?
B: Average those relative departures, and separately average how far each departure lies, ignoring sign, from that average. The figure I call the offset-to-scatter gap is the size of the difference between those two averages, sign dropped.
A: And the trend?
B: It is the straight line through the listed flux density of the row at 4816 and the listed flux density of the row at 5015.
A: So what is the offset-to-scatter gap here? 0.18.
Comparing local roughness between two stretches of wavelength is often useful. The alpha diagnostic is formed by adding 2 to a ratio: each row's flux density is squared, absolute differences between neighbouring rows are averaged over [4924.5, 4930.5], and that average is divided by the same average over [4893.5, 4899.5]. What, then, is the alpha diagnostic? 2.8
